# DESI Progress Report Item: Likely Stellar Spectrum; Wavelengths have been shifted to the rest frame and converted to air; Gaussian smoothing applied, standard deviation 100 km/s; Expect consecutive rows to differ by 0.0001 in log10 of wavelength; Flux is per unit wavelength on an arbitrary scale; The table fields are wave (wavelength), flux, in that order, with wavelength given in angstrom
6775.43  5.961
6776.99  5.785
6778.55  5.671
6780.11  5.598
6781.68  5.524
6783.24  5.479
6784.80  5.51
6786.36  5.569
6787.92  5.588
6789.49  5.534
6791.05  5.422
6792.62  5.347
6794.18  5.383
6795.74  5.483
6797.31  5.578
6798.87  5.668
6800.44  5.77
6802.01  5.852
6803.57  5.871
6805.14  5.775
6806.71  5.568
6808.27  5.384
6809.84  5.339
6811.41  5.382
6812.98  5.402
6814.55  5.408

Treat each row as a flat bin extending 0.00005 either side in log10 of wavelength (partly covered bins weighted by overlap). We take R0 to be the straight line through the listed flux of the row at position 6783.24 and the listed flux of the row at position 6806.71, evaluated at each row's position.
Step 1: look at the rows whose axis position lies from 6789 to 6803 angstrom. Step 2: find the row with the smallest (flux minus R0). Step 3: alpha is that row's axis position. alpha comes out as 6792.62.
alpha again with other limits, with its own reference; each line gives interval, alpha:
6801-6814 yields 6809.84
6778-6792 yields 6791.05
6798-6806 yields 6798.87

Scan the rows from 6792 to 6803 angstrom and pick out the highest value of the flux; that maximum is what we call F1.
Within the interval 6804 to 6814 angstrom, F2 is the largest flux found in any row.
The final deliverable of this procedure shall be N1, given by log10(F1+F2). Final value 1.07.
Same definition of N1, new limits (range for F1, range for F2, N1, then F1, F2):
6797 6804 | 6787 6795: 1.06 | 5.871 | 5.588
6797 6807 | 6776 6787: 1.07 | 5.871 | 5.785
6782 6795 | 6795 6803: 1.06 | 5.588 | 5.852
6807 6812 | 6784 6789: 1.04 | 5.384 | 5.588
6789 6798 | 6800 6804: 1.06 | 5.578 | 5.871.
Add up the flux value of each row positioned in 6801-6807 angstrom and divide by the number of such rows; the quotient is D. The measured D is 5.77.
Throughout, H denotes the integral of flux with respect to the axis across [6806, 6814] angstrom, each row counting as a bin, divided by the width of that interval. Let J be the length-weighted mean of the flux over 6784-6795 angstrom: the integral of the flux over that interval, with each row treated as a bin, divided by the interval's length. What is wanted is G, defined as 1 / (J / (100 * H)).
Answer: 99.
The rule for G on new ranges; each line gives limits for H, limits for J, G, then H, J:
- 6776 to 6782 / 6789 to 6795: 104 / 5.66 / 5.42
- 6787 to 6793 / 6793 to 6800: 99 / 5.48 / 5.53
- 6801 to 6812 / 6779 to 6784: 101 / 5.60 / 5.54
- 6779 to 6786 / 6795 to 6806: 97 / 5.54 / 5.71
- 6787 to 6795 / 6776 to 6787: 98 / 5.46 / 5.60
